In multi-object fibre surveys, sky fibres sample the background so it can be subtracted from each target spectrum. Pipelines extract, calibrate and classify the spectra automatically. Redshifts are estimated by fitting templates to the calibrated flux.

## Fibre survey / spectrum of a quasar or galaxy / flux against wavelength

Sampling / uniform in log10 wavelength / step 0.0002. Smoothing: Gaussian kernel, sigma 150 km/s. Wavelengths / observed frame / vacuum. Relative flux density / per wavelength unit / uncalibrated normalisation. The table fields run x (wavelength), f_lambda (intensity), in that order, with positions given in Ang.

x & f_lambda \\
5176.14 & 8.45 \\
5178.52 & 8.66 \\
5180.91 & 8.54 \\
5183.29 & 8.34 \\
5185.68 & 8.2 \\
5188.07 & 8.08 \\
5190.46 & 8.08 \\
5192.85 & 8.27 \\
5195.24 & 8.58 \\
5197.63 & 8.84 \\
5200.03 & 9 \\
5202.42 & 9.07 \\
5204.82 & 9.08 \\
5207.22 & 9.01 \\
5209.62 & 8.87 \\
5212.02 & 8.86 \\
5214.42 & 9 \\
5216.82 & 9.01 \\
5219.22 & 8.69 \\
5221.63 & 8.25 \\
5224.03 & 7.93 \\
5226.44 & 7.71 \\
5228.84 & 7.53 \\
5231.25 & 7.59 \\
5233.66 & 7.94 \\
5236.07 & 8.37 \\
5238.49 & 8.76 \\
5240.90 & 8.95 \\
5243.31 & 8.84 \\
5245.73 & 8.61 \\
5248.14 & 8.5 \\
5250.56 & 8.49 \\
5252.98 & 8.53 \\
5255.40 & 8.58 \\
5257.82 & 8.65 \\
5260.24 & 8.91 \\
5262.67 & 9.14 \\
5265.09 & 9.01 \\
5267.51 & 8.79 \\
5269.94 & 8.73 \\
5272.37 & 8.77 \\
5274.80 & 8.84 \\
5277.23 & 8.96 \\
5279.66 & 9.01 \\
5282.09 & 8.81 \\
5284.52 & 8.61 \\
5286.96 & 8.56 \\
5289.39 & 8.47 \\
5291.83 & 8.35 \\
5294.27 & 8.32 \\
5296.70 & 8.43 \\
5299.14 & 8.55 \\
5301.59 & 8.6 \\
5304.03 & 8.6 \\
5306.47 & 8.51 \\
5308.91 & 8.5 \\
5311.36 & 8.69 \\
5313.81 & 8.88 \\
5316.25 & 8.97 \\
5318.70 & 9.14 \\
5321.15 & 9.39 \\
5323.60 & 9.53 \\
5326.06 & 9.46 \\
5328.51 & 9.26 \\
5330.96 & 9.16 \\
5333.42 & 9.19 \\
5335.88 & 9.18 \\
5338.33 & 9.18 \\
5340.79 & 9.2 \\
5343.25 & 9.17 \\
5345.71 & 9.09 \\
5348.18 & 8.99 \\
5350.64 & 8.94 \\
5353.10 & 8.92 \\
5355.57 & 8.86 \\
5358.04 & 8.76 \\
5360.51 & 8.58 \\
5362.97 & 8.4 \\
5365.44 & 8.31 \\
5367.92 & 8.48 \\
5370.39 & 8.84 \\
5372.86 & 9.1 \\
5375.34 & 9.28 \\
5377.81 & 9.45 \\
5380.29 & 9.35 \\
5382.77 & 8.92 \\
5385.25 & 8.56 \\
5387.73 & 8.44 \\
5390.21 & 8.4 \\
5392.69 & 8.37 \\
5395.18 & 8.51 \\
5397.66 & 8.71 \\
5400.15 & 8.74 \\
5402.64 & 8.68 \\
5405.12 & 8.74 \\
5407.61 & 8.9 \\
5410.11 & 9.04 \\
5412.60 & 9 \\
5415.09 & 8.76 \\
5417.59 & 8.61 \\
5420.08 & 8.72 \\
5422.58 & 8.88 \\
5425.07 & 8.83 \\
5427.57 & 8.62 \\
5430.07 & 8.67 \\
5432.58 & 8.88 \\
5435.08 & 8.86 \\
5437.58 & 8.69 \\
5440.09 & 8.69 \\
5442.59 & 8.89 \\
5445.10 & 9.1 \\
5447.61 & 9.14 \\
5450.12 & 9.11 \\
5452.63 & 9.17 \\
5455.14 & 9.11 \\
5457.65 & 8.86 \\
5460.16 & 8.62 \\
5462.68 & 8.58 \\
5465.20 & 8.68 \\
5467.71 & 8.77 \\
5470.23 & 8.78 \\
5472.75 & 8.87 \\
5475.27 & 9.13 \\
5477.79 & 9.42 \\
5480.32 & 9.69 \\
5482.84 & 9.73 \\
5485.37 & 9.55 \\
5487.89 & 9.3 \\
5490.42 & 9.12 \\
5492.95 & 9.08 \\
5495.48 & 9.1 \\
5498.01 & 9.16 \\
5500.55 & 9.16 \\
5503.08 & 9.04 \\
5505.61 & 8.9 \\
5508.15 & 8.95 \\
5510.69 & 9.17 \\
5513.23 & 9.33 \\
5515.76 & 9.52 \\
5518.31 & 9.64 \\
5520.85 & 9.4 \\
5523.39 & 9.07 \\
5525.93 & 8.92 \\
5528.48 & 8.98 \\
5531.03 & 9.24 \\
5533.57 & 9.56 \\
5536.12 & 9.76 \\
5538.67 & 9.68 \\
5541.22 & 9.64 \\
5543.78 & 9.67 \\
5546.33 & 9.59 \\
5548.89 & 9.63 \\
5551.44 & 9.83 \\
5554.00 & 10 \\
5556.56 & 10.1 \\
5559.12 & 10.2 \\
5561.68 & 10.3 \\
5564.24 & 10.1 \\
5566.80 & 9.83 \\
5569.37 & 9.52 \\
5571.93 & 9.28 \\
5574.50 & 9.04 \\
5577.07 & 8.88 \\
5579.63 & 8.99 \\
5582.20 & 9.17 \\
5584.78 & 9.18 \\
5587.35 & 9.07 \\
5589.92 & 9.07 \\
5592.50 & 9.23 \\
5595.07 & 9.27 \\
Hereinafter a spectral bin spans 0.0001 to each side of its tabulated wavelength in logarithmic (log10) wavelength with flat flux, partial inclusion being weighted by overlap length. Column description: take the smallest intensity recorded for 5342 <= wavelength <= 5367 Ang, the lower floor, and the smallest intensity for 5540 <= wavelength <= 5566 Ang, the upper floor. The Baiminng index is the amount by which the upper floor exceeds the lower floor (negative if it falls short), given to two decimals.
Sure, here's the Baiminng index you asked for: 1.28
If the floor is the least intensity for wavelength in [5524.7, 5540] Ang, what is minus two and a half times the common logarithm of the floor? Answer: -2.38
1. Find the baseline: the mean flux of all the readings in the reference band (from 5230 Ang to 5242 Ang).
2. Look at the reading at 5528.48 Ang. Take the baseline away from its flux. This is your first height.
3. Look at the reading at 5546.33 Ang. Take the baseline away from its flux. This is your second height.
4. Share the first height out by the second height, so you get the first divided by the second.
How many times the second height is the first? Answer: 0.52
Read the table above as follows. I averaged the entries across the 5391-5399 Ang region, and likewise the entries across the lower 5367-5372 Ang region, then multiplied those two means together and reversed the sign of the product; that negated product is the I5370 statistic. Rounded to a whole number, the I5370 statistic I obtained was -74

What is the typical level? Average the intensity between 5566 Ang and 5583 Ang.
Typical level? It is 9.2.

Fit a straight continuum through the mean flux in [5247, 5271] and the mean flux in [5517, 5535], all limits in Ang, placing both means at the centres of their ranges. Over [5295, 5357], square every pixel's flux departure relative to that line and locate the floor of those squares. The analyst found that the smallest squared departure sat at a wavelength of 5353.10 Ang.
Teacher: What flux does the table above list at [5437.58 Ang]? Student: 8.69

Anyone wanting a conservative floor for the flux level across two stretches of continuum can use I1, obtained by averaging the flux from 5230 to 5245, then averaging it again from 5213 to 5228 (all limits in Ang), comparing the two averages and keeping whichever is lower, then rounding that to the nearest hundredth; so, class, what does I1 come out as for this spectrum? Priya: 8.41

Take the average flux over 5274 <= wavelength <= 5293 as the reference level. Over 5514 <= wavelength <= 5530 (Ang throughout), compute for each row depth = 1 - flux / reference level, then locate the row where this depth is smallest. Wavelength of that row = 5518.31 Ang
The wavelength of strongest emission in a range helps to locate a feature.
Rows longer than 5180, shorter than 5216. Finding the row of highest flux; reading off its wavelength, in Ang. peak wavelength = 5204.82 Ang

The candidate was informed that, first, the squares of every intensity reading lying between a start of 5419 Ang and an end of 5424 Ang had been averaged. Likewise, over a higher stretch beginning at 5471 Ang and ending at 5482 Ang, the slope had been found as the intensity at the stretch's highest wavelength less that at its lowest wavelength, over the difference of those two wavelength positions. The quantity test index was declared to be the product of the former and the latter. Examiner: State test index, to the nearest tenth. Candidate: 8.4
